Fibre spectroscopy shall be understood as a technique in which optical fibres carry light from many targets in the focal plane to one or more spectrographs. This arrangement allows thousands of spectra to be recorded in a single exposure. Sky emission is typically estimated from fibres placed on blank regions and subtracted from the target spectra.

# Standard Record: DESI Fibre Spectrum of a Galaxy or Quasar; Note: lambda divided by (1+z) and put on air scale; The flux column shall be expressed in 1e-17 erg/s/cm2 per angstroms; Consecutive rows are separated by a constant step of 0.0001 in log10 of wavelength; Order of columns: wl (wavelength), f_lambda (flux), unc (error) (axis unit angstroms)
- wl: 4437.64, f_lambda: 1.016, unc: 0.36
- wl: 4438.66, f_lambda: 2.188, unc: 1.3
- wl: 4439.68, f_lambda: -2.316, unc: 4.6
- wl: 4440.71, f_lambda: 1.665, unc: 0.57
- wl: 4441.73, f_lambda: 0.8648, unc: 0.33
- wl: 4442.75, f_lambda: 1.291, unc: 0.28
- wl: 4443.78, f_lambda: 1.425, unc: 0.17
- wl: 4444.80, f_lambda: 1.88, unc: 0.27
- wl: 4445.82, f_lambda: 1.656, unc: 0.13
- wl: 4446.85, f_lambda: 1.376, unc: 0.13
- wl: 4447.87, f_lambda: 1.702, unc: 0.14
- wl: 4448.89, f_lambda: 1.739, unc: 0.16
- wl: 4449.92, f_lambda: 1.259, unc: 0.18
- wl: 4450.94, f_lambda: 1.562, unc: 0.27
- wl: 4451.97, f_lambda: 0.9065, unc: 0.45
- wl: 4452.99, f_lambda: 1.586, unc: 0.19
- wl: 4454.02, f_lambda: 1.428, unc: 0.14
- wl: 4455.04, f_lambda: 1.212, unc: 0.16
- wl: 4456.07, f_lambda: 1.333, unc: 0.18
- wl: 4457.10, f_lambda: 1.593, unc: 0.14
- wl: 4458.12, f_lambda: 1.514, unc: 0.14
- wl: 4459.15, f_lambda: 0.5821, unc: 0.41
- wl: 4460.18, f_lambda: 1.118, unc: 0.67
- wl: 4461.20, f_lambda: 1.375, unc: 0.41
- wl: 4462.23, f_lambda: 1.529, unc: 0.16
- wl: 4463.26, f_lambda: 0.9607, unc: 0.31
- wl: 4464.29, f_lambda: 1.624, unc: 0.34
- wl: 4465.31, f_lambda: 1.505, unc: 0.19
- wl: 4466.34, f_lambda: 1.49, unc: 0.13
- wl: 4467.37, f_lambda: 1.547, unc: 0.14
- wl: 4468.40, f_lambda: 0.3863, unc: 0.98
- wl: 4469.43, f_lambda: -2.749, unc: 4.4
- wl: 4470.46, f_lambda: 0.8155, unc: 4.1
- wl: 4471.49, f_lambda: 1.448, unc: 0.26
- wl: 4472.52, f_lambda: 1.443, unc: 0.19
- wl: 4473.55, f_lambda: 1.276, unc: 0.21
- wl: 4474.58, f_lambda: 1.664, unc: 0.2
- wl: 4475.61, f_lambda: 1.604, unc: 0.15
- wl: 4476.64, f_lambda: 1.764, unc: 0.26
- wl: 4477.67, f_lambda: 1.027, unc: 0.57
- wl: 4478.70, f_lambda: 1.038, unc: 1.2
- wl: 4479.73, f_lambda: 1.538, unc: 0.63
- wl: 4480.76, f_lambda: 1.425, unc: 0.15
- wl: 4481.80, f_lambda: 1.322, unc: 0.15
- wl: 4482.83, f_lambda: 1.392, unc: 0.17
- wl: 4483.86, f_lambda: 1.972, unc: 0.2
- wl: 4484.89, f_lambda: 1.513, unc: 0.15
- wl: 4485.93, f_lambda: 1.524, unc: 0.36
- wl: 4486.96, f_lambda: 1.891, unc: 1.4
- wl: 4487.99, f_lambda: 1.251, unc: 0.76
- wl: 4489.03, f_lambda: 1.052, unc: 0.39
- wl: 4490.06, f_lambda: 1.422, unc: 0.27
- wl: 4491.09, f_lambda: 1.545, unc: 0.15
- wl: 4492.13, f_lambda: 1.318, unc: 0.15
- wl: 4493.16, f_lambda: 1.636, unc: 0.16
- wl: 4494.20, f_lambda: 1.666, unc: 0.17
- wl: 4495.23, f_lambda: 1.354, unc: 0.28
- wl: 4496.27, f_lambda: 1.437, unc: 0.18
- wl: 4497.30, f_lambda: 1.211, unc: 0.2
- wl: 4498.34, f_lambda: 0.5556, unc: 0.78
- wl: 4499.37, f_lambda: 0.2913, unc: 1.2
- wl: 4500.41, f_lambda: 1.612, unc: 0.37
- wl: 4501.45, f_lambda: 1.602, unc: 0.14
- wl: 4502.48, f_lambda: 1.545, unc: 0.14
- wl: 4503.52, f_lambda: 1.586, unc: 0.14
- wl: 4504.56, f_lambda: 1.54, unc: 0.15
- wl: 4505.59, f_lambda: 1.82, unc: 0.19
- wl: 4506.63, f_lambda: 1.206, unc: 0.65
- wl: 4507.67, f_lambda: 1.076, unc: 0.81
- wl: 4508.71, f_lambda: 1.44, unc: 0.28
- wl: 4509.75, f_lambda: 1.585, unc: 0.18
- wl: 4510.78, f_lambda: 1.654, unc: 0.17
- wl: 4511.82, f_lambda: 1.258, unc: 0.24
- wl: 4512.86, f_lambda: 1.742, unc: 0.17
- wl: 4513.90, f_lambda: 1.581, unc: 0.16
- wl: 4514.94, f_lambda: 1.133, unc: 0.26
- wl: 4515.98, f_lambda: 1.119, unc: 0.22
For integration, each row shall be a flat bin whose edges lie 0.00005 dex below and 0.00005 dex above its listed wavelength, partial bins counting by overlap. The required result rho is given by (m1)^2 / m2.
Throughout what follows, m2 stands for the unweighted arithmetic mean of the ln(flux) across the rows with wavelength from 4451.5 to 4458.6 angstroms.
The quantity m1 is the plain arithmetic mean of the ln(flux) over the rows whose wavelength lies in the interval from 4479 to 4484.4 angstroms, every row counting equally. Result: 0.58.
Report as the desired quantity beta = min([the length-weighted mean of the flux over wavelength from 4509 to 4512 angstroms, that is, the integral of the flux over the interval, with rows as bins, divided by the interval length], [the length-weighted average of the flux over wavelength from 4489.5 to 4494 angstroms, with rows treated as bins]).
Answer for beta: 1.5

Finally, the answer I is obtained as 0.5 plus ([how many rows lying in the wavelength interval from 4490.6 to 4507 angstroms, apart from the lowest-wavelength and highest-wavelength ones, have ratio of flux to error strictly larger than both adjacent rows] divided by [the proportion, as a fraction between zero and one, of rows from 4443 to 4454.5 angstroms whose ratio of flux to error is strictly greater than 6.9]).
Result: 5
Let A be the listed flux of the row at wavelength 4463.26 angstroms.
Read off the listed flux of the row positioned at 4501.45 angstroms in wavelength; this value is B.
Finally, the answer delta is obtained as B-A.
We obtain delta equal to 0.6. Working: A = 0.9607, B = 1.602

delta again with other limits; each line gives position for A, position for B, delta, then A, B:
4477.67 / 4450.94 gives 0.5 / 1.027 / 1.562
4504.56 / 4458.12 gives 0.0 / 1.54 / 1.514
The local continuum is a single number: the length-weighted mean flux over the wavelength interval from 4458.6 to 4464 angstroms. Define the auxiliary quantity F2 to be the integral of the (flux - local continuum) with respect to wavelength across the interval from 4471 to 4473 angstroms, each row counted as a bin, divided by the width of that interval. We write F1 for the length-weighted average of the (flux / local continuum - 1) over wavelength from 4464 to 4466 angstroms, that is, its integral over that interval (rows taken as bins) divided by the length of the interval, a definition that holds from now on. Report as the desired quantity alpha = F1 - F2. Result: 0.1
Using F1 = 0.37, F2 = 0.31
